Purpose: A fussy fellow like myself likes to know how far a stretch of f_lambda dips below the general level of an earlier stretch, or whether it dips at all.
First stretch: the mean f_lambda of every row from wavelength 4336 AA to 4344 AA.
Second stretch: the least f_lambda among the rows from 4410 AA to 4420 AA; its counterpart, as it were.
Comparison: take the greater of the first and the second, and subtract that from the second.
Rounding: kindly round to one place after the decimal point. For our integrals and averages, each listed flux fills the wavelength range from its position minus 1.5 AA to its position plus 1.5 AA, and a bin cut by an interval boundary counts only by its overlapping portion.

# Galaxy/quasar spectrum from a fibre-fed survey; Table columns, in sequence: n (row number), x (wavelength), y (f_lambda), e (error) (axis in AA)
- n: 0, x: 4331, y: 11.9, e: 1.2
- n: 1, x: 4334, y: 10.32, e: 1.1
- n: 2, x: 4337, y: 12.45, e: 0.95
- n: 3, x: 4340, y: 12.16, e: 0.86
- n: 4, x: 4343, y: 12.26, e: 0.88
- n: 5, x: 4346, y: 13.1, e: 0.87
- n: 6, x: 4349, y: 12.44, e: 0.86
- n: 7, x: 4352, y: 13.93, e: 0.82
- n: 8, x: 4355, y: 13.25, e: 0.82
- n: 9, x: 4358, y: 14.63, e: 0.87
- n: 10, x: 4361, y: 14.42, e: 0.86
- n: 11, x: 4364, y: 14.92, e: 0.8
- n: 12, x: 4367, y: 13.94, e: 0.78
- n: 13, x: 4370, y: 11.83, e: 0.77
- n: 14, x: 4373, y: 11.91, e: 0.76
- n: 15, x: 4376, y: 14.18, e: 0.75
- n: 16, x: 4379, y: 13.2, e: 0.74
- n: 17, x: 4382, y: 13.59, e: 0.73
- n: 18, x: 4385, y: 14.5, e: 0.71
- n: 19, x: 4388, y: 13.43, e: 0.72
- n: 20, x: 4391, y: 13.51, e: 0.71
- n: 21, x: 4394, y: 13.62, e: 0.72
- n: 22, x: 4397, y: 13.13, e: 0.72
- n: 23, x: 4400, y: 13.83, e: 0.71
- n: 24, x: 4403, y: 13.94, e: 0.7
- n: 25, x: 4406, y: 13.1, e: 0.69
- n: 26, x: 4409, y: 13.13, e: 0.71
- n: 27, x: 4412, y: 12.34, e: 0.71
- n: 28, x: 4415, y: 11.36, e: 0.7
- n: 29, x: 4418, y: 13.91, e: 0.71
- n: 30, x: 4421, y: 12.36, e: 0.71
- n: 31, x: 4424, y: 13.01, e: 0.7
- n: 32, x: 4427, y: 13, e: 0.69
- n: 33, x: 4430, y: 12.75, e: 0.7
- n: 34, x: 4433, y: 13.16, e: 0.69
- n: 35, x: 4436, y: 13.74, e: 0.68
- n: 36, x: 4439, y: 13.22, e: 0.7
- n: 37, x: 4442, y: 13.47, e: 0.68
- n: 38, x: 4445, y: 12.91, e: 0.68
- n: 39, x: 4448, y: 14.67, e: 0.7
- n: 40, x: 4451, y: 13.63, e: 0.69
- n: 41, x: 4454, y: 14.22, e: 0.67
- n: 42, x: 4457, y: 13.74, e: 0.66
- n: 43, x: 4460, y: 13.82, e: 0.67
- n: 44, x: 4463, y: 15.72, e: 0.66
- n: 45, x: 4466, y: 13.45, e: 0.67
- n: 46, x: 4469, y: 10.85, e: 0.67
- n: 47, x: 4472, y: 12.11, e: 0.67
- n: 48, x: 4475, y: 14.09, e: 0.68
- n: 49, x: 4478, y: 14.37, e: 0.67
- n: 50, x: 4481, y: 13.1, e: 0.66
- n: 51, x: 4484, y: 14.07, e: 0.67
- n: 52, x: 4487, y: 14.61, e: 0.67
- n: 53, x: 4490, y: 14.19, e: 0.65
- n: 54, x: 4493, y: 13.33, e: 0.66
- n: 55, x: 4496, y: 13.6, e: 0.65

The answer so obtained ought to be -0.9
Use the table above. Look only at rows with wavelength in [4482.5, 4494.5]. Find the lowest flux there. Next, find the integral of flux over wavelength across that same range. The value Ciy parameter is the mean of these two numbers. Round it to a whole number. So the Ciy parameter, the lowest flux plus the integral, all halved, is 91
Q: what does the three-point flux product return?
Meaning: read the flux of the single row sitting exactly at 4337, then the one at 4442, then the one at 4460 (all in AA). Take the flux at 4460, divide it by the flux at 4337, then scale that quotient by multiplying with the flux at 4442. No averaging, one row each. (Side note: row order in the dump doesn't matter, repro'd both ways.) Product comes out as 15.0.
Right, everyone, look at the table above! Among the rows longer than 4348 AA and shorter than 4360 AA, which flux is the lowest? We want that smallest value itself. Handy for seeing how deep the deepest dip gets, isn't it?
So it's 12.44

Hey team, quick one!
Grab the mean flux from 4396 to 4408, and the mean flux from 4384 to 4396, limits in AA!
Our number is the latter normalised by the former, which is 1.02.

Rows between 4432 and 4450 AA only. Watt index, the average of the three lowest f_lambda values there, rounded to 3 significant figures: 13.1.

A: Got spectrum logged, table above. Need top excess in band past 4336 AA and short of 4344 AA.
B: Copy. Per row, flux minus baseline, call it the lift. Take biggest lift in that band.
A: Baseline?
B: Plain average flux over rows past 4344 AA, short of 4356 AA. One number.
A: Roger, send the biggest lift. -0.7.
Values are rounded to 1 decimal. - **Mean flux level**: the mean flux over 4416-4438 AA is 13.1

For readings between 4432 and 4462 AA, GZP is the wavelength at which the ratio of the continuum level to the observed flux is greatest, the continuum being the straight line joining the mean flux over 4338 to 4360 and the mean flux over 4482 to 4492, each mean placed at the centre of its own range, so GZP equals 4445 AA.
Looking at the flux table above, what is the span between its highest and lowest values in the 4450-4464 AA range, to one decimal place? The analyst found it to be 2.1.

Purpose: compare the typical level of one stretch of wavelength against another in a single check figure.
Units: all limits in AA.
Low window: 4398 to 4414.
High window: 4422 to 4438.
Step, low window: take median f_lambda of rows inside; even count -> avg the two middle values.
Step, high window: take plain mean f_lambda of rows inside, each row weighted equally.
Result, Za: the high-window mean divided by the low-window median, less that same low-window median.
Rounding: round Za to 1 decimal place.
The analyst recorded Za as -12.1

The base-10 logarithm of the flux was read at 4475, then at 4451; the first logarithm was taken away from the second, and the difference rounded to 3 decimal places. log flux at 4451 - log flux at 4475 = -0.014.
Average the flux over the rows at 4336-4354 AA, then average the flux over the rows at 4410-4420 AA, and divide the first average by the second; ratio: 1.01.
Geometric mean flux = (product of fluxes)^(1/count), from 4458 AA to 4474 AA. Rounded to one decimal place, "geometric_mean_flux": 13.1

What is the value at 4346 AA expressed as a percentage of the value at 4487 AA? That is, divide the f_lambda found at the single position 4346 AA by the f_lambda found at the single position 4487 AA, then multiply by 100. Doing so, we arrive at 90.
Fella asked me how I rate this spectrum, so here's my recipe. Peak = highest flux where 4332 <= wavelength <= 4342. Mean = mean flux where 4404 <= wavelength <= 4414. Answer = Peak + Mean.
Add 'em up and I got 25.3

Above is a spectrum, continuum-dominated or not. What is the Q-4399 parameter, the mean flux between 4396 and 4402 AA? 13.5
